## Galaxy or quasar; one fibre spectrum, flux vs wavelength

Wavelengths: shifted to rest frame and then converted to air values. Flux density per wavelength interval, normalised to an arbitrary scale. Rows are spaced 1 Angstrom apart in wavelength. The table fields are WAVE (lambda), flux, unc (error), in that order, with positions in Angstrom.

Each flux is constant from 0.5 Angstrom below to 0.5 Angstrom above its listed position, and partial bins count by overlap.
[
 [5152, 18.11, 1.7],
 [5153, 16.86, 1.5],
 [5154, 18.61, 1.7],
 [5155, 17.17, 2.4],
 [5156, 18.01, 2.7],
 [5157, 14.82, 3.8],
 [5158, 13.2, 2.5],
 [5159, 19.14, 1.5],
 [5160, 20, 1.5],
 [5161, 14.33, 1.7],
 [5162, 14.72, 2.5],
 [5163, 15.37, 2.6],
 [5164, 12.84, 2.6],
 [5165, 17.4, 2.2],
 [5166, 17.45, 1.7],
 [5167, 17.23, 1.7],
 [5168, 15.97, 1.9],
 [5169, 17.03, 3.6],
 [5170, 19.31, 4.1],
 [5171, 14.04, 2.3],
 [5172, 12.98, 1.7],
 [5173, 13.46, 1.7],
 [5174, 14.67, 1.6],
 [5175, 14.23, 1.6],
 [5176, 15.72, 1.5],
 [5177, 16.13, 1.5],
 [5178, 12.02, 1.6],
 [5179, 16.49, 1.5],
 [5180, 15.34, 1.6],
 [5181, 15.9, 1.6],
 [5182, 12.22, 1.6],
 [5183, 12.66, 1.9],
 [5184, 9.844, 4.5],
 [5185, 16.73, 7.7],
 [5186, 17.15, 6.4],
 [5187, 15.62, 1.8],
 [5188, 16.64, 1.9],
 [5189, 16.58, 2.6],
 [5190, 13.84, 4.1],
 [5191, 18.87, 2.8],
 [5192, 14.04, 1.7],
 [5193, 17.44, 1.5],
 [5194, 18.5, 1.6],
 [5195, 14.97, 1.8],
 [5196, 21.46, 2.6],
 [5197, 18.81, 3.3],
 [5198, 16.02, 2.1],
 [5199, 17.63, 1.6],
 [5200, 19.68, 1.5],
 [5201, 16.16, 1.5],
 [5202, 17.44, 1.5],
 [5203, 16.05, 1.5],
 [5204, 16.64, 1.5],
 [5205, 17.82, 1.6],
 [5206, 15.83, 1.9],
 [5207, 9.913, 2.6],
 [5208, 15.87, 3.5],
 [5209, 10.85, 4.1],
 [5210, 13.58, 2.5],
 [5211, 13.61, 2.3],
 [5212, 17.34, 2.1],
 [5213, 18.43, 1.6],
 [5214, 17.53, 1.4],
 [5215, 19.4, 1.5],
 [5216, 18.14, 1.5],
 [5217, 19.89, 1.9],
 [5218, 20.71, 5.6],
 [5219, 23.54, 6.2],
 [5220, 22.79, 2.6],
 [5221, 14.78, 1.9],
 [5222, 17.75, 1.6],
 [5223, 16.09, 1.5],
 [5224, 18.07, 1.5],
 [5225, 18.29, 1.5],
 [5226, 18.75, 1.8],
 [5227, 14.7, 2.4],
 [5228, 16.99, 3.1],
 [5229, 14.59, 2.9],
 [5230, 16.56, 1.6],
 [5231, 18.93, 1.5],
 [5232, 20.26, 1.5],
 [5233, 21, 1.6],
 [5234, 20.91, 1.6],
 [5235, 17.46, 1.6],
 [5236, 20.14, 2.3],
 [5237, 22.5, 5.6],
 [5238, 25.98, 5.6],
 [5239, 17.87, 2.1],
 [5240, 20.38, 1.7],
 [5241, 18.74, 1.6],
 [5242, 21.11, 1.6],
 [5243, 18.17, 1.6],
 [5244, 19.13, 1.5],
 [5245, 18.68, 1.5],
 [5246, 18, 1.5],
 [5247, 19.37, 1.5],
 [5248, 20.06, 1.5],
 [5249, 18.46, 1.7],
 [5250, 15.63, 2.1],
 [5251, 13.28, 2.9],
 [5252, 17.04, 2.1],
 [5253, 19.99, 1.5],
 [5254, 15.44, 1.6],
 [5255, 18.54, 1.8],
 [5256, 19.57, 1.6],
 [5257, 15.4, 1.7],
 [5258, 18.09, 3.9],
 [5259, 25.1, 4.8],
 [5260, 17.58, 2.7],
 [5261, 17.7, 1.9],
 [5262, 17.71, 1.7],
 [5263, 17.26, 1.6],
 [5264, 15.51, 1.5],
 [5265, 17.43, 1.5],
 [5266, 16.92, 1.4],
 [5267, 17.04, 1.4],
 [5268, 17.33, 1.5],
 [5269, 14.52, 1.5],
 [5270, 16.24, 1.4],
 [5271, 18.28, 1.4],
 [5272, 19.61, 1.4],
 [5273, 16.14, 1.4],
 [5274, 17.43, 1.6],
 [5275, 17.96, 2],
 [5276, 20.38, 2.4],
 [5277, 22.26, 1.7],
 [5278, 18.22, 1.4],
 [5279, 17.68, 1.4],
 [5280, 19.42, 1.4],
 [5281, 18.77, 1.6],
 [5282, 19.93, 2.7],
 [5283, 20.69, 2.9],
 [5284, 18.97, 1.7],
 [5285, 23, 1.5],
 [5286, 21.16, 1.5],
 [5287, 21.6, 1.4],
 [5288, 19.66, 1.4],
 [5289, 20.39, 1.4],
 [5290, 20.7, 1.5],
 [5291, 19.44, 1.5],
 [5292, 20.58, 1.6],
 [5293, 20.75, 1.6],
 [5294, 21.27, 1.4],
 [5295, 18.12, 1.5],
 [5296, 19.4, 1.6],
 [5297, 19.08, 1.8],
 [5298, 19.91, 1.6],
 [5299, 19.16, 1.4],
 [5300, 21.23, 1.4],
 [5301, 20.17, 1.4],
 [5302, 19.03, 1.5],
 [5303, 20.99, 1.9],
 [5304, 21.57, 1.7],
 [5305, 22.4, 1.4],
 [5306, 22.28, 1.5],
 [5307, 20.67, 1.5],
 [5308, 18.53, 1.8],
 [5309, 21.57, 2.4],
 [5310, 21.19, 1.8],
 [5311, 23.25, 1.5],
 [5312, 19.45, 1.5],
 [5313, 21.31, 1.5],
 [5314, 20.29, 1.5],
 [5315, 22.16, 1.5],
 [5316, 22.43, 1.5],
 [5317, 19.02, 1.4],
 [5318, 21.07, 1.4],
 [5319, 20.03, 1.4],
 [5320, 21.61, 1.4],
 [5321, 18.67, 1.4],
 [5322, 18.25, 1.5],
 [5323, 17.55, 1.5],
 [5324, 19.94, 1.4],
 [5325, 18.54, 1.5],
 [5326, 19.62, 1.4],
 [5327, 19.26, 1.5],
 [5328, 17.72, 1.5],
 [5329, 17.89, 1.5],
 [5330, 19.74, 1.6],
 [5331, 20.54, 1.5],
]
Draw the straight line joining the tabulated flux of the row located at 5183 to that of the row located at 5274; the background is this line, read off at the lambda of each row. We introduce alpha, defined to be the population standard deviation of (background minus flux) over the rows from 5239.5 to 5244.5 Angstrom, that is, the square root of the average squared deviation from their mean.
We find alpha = 1.1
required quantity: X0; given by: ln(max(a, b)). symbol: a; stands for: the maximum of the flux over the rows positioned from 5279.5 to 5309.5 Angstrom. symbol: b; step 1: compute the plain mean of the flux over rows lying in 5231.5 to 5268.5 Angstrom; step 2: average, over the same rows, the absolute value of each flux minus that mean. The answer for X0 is 3.14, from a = 23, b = 1.8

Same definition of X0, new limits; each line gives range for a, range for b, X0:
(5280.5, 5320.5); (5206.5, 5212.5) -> 3.15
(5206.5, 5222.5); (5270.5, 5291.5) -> 3.16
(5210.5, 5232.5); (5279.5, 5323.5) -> 3.16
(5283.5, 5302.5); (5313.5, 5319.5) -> 3.14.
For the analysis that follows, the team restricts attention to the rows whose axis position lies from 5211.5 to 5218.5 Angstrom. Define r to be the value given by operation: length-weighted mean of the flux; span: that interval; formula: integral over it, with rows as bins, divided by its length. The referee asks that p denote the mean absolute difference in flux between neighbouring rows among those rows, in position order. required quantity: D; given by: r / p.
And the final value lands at 15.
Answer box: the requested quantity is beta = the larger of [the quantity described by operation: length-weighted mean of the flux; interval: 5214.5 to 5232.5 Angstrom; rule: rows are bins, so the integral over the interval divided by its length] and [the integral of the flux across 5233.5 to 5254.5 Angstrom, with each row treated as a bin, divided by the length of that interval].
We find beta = 19.0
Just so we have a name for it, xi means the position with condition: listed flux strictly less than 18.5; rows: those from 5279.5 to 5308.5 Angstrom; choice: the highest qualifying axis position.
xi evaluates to 5295 Angstrom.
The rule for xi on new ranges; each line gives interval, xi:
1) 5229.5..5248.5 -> 5246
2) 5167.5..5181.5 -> 5181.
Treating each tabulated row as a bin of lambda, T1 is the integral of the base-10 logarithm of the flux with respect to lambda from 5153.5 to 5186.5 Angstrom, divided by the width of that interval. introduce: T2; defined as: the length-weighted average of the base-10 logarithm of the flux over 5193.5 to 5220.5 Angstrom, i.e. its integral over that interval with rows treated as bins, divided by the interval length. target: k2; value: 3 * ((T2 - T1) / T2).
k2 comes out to 0.11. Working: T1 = 1.19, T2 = 1.23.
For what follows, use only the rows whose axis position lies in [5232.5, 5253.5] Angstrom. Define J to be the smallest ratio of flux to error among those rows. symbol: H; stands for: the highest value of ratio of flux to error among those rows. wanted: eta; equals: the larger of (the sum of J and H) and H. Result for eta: 17.4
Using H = 13.4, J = 4.0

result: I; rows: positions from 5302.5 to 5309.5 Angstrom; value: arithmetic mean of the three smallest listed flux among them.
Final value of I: 20.1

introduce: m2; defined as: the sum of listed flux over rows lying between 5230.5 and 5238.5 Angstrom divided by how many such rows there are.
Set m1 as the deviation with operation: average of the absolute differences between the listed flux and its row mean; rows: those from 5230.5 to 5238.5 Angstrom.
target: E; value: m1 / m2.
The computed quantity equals 0.08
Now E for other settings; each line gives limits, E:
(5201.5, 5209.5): 0.16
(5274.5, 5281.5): 0.06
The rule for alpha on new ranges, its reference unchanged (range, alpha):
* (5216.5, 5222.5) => 3.0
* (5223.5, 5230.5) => 1.6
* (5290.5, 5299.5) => 1.0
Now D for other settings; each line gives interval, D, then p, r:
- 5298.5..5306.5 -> 19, 1.1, 20.9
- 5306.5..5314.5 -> 10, 2.0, 20.8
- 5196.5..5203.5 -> 8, 2.1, 17.4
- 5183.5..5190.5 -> 7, 2.1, 15.2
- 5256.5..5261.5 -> 4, 4.3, 18.8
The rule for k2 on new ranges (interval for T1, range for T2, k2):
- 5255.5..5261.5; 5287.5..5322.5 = 0.09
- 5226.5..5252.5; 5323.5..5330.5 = 0.02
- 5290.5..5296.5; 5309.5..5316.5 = 0.07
